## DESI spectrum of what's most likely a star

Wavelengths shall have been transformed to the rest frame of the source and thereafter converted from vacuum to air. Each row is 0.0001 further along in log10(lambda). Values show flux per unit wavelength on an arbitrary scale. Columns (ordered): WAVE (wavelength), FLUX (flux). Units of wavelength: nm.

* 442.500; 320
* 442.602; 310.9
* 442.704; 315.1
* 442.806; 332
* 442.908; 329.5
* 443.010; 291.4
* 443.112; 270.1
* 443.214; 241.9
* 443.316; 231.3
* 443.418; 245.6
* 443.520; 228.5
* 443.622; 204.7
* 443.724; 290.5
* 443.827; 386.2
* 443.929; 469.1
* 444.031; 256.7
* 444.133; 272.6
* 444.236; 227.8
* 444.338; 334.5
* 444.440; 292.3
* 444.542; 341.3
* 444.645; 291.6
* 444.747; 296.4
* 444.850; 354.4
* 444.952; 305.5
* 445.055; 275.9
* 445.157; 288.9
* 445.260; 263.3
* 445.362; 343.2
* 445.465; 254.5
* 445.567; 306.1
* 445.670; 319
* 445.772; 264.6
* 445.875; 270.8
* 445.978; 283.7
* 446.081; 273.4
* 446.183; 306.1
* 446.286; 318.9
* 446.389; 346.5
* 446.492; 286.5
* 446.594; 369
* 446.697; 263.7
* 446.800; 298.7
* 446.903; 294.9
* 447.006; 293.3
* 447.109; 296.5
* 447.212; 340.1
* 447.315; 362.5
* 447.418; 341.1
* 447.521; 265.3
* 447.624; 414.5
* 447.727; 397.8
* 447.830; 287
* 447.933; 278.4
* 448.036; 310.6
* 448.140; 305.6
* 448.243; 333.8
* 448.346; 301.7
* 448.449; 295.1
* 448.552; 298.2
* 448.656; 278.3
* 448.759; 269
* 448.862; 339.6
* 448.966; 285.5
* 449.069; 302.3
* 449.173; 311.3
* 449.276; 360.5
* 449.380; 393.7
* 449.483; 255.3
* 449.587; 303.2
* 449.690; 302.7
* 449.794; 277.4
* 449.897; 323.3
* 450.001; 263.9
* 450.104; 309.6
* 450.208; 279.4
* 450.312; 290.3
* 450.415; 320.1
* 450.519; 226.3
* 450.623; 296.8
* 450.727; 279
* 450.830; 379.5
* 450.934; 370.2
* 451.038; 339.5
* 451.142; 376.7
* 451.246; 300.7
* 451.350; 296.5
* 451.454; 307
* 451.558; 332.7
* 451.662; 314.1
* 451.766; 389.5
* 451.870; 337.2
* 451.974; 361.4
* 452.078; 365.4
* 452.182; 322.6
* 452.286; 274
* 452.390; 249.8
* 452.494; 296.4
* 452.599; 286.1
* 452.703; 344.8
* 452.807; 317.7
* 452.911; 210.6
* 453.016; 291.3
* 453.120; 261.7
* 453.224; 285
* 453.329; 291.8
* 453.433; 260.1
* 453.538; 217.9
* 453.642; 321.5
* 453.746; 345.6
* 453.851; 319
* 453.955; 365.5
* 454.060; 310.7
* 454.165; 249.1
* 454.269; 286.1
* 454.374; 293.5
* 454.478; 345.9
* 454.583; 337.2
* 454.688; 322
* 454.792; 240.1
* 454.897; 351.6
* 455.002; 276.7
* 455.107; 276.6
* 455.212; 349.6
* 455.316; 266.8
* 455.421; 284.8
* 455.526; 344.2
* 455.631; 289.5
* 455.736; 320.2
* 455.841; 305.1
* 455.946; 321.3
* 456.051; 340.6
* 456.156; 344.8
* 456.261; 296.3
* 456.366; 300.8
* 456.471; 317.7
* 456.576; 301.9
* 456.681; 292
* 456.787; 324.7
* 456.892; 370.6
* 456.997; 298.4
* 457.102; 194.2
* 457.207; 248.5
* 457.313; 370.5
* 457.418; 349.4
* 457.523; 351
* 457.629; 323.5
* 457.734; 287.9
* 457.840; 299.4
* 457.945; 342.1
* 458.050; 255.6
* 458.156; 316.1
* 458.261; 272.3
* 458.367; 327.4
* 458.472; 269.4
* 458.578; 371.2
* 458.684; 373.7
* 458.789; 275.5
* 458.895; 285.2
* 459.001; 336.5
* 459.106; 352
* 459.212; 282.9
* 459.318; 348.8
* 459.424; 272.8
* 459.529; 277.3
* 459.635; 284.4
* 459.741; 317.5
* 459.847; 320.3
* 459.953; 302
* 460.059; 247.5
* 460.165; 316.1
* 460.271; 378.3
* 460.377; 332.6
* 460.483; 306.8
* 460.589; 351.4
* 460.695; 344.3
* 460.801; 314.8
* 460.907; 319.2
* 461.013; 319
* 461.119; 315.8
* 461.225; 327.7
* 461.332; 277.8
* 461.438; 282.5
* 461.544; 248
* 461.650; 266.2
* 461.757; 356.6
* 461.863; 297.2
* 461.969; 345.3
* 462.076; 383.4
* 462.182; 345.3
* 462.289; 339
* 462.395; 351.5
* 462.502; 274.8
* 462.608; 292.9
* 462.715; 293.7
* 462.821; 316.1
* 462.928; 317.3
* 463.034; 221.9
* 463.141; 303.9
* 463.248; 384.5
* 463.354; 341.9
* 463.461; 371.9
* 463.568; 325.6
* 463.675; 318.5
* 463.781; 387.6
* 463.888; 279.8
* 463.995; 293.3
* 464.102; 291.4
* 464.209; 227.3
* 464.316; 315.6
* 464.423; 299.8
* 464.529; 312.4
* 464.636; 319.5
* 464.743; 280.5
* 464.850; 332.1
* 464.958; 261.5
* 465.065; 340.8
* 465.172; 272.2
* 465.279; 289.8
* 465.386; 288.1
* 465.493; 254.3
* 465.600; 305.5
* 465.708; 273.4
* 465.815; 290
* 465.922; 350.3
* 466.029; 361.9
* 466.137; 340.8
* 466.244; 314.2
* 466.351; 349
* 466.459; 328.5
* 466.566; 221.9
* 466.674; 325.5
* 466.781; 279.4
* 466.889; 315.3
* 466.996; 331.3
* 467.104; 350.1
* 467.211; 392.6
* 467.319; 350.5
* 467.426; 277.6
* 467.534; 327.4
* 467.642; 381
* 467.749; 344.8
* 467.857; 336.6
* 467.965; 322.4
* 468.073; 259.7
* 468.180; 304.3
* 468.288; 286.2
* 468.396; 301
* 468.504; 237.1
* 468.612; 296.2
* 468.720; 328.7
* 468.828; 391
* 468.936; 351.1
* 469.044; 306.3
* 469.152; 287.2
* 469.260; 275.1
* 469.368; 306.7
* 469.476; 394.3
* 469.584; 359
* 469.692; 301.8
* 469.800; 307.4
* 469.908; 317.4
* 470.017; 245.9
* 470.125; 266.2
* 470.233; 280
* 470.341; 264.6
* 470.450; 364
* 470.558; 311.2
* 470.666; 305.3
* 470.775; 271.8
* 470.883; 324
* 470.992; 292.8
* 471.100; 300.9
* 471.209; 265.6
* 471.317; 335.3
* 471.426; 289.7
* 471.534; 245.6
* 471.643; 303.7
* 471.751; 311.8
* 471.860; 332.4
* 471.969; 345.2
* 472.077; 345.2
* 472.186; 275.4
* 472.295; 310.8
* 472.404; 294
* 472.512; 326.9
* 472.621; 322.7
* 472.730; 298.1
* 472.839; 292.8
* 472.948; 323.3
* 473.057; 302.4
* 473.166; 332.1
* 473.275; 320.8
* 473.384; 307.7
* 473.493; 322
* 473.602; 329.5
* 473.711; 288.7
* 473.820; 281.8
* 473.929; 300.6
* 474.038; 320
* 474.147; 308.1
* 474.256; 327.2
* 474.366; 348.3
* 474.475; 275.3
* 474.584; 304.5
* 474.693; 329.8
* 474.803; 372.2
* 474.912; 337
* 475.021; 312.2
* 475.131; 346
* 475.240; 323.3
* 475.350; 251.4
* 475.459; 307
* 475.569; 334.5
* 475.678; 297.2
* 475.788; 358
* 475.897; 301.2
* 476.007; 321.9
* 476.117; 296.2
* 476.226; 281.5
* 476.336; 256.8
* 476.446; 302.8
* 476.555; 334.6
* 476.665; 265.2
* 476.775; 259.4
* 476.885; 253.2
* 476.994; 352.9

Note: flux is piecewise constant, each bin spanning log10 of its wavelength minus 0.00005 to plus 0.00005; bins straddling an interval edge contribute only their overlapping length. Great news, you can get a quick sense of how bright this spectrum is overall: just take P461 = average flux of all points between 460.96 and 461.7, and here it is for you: 291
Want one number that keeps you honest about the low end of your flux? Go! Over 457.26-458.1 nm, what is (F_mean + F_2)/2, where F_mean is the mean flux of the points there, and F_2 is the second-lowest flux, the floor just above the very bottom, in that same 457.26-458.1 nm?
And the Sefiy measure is 305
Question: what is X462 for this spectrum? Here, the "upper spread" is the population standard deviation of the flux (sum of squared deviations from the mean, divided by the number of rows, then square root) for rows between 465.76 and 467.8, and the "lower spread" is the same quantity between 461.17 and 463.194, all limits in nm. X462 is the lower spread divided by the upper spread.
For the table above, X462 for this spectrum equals 1.03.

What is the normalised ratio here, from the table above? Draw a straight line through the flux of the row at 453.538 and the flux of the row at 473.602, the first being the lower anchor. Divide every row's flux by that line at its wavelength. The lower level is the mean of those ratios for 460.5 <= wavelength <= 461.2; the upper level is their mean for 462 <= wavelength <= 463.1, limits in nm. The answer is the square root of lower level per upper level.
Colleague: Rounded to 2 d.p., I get 1.04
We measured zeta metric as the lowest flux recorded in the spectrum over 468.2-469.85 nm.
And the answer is 237.1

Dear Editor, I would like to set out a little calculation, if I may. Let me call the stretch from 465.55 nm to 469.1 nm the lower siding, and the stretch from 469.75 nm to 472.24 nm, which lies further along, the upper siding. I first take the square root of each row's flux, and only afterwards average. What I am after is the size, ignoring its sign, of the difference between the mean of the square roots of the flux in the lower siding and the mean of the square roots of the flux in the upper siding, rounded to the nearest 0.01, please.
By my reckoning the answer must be 0.53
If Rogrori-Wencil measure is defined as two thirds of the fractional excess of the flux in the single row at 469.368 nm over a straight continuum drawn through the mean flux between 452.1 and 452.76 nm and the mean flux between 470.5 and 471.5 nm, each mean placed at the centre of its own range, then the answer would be 0.017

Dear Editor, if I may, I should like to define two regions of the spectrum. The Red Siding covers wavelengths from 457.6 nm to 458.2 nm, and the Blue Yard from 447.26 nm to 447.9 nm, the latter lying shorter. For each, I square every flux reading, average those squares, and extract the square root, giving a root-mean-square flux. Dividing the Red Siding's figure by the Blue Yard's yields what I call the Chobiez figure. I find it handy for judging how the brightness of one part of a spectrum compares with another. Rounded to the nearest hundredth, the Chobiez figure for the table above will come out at 0.88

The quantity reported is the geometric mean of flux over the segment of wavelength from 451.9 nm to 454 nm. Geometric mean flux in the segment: 296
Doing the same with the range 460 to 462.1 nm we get 314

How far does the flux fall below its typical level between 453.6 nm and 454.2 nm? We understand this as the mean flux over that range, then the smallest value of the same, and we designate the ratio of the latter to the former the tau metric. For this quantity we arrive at 0.78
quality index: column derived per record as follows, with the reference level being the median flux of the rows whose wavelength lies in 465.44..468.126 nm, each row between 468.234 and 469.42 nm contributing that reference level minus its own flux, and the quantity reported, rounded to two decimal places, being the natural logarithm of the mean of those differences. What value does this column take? 3.06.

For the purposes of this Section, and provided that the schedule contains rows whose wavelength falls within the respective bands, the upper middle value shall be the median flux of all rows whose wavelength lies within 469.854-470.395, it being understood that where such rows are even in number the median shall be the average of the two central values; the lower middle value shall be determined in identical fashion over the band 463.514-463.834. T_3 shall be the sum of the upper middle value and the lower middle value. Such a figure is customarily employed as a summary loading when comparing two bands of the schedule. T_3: 592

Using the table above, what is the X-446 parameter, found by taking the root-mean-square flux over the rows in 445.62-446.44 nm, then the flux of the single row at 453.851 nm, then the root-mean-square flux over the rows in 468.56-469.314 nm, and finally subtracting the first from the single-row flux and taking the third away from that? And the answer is -302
